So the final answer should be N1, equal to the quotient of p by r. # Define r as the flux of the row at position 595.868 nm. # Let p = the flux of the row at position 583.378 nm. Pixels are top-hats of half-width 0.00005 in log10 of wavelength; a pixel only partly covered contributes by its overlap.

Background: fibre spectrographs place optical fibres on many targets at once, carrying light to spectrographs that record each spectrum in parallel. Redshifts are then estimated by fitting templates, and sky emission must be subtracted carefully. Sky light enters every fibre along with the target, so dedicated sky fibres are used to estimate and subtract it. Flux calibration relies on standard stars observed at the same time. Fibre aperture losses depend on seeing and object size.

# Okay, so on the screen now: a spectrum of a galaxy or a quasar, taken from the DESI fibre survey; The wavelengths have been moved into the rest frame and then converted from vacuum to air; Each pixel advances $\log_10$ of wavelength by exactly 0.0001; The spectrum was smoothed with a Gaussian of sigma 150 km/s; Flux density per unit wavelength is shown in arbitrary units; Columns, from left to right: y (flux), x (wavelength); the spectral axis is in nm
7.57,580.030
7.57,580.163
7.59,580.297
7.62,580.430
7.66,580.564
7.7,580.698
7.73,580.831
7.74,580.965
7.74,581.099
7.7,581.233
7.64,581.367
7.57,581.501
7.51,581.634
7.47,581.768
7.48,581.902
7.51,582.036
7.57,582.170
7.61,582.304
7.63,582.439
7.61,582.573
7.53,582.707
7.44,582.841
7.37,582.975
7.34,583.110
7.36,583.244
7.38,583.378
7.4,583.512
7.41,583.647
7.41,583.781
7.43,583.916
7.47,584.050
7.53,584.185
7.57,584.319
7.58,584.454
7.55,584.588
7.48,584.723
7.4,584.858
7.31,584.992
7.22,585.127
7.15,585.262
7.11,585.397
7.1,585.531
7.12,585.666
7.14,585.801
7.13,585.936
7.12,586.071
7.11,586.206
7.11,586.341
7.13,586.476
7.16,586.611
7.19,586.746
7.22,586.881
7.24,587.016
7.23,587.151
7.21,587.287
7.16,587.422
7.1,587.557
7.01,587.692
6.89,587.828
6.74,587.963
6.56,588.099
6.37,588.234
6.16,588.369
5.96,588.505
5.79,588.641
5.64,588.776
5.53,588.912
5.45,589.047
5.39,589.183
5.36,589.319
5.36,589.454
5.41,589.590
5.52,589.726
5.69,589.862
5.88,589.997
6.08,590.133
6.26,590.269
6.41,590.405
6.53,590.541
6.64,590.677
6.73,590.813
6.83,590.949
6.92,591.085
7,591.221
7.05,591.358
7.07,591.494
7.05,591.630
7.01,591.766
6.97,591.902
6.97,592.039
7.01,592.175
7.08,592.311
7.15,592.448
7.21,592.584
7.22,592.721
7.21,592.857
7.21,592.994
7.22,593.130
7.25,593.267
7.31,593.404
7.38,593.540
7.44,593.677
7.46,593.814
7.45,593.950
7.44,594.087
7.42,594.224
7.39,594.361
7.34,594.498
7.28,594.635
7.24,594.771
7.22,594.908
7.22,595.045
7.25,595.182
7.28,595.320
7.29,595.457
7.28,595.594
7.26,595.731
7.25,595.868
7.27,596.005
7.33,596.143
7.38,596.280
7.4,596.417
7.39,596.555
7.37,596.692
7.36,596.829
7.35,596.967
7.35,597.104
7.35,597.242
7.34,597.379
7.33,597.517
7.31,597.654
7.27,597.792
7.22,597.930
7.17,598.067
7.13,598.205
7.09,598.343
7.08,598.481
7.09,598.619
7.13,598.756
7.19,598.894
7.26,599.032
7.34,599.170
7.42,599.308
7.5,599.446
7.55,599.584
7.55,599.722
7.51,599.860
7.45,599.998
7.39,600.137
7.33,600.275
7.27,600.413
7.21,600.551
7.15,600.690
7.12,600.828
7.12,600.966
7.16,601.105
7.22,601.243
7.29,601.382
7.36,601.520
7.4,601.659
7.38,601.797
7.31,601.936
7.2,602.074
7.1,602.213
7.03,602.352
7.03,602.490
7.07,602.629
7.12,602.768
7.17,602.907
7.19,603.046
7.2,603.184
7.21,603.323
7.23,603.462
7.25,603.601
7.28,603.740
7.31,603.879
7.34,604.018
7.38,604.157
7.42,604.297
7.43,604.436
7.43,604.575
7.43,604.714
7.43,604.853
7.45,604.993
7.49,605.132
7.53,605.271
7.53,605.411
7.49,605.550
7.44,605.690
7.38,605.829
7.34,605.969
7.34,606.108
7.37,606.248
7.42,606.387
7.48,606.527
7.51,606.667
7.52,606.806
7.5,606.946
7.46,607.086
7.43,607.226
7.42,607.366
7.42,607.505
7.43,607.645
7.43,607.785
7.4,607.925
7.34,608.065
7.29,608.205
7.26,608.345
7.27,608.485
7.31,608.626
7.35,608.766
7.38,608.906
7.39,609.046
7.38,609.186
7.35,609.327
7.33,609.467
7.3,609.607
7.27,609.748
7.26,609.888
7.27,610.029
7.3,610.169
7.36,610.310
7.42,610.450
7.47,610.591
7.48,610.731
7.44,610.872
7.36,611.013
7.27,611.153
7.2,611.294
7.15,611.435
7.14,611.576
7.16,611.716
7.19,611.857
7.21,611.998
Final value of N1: 1.02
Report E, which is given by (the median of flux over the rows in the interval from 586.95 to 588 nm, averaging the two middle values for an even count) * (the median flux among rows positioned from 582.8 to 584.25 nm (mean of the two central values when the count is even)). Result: 52.8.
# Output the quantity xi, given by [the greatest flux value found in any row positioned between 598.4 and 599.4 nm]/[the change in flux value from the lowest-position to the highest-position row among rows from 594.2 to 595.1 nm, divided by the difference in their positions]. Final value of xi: -30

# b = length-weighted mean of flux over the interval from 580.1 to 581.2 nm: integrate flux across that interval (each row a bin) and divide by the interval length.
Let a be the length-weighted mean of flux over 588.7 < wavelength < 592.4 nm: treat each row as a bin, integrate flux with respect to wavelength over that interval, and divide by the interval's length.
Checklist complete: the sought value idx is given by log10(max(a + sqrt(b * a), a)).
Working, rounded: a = 6.33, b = 7.67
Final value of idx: 1.12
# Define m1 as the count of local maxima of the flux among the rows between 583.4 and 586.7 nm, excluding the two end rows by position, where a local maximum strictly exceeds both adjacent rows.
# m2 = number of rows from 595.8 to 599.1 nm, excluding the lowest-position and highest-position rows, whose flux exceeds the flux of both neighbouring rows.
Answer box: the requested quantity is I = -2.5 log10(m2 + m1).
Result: -1.2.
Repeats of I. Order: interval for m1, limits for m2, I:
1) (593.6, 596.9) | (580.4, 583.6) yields -1.5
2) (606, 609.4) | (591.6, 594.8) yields -1.5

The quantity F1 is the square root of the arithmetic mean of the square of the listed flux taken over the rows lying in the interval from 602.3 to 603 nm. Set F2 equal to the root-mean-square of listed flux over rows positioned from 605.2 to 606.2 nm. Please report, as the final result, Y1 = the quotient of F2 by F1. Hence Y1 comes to 1.05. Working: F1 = 7.08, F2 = 7.44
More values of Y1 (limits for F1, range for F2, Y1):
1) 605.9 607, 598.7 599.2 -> 0.97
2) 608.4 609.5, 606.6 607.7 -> 1.02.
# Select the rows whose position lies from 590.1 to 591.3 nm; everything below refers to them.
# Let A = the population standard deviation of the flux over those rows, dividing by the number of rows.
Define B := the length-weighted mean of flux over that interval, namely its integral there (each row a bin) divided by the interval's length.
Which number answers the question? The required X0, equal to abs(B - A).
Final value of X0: 6.3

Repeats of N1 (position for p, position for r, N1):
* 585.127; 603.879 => 0.99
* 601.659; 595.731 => 1.02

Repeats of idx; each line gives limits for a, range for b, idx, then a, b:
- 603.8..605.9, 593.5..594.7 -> 1.17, 7.43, 7.40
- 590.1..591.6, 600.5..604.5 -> 1.14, 6.71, 7.23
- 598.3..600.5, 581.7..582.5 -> 1.17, 7.33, 7.54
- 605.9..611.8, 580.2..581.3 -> 1.17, 7.36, 7.68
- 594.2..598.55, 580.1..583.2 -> 1.17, 7.29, 7.58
